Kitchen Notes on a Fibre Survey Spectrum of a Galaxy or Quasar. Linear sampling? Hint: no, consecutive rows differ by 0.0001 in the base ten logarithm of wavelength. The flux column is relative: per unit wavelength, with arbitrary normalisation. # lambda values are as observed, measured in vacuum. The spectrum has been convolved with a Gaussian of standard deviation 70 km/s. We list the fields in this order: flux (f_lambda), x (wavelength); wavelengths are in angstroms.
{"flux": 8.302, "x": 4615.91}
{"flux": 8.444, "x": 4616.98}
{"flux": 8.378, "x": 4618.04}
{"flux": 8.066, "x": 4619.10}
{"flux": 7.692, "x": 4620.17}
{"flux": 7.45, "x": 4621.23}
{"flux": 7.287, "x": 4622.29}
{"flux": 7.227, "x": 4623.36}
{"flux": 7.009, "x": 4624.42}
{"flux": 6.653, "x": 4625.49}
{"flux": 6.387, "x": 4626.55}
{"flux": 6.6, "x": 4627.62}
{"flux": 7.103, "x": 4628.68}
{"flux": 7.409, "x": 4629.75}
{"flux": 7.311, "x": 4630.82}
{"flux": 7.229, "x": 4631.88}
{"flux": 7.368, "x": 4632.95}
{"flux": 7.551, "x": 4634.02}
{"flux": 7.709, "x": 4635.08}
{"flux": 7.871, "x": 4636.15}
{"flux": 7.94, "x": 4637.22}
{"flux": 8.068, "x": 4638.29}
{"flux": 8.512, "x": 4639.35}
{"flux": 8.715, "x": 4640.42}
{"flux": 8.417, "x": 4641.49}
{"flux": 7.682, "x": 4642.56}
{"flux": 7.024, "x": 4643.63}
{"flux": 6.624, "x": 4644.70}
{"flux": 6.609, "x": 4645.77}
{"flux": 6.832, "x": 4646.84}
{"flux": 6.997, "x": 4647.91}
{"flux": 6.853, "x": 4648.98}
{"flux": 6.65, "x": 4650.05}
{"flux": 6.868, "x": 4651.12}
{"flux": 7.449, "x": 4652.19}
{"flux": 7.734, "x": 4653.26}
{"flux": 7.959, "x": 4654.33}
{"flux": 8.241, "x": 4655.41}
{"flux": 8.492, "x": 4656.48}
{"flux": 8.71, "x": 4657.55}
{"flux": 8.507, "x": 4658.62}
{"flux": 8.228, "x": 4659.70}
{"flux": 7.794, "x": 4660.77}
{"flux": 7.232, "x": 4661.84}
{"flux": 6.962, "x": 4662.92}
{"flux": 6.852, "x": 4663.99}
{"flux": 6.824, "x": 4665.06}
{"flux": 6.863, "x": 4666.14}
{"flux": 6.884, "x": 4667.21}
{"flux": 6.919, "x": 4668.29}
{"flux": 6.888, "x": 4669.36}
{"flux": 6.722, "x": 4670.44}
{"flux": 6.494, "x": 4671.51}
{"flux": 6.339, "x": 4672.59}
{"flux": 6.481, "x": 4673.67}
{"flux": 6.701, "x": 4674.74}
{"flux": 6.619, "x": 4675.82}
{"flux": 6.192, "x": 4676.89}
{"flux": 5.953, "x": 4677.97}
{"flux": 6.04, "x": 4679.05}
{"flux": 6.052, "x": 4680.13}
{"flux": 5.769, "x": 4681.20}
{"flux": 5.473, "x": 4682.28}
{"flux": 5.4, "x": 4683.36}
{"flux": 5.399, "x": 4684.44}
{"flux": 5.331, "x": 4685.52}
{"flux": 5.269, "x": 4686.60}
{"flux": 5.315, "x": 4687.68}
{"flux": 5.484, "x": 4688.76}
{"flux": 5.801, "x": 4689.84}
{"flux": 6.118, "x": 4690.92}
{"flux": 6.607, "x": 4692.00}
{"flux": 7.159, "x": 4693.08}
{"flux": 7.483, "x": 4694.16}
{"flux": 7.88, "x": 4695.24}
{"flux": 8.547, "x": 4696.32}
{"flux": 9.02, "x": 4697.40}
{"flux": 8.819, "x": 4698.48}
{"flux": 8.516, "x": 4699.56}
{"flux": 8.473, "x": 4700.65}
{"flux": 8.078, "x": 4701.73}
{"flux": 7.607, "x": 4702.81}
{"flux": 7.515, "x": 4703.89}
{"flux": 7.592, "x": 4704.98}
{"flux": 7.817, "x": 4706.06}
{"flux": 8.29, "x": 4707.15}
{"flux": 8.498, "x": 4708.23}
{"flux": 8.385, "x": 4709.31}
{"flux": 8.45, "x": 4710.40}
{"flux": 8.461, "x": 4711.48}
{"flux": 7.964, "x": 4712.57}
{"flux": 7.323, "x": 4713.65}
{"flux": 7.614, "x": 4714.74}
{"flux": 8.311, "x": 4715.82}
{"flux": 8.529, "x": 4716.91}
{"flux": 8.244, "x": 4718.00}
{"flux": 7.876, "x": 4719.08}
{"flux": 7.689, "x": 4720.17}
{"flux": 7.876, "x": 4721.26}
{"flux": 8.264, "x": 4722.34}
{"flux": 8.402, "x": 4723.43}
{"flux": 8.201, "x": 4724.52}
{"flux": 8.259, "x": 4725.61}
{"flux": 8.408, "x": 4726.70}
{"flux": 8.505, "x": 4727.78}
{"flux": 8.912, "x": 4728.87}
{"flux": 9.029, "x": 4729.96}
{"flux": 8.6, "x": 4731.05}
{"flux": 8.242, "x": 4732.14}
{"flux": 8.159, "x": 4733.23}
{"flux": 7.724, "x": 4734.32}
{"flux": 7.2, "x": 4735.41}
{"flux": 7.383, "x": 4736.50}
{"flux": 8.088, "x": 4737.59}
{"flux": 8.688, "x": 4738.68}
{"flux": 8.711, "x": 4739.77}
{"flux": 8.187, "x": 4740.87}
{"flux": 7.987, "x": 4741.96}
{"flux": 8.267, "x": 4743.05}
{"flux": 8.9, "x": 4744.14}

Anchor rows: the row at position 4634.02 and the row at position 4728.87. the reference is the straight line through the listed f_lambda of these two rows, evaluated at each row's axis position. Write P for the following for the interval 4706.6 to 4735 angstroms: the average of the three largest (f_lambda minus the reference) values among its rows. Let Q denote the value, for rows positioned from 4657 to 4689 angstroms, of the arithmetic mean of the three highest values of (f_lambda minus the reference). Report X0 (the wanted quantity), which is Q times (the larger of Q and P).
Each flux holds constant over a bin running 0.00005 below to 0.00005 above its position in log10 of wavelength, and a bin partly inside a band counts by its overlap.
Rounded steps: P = 0.0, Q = 0.58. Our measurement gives 0.33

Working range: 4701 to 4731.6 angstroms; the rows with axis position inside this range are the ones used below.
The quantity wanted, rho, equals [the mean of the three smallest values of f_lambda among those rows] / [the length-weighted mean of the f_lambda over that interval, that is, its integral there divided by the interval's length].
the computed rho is 0.92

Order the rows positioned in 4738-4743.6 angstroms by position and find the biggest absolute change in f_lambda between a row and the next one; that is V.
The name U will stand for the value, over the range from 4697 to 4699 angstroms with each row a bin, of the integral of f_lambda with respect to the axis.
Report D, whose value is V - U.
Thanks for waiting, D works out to -17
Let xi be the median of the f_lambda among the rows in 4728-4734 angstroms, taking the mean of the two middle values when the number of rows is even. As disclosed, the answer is 8.6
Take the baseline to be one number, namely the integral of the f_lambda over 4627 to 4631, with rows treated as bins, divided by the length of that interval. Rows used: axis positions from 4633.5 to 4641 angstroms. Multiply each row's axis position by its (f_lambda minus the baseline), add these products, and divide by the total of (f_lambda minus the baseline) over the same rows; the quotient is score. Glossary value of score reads 4638.0 angstroms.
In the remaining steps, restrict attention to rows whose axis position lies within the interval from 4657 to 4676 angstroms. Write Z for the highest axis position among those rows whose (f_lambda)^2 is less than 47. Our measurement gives 4675.82 angstroms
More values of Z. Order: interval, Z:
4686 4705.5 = 4692.00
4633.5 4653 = 4650.05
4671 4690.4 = 4689.84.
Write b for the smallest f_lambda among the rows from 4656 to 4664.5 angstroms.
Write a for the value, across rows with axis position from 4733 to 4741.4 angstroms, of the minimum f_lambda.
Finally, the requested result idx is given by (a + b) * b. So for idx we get 96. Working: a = 7.2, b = 6.852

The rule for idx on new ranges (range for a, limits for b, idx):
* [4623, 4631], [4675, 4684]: 64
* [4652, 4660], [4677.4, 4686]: 68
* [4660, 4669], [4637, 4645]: 89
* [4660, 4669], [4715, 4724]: 112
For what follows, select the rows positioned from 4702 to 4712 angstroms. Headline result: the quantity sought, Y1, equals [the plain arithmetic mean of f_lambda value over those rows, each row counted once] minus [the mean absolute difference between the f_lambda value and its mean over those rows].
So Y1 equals 7.7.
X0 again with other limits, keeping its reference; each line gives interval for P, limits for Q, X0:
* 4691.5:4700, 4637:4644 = 0.82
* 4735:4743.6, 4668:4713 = 0.11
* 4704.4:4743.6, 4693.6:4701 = 0.11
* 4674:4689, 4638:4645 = 0.82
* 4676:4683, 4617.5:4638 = 0.50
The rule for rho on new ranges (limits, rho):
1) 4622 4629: 0.95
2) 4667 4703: 0.79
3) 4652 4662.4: 0.93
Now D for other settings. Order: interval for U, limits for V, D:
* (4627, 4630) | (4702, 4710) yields -20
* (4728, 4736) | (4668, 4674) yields -66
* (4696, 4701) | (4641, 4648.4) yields -43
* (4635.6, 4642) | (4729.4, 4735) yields -52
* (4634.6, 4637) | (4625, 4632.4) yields -18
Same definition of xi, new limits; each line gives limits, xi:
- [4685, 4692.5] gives 5.5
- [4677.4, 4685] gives 5.8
